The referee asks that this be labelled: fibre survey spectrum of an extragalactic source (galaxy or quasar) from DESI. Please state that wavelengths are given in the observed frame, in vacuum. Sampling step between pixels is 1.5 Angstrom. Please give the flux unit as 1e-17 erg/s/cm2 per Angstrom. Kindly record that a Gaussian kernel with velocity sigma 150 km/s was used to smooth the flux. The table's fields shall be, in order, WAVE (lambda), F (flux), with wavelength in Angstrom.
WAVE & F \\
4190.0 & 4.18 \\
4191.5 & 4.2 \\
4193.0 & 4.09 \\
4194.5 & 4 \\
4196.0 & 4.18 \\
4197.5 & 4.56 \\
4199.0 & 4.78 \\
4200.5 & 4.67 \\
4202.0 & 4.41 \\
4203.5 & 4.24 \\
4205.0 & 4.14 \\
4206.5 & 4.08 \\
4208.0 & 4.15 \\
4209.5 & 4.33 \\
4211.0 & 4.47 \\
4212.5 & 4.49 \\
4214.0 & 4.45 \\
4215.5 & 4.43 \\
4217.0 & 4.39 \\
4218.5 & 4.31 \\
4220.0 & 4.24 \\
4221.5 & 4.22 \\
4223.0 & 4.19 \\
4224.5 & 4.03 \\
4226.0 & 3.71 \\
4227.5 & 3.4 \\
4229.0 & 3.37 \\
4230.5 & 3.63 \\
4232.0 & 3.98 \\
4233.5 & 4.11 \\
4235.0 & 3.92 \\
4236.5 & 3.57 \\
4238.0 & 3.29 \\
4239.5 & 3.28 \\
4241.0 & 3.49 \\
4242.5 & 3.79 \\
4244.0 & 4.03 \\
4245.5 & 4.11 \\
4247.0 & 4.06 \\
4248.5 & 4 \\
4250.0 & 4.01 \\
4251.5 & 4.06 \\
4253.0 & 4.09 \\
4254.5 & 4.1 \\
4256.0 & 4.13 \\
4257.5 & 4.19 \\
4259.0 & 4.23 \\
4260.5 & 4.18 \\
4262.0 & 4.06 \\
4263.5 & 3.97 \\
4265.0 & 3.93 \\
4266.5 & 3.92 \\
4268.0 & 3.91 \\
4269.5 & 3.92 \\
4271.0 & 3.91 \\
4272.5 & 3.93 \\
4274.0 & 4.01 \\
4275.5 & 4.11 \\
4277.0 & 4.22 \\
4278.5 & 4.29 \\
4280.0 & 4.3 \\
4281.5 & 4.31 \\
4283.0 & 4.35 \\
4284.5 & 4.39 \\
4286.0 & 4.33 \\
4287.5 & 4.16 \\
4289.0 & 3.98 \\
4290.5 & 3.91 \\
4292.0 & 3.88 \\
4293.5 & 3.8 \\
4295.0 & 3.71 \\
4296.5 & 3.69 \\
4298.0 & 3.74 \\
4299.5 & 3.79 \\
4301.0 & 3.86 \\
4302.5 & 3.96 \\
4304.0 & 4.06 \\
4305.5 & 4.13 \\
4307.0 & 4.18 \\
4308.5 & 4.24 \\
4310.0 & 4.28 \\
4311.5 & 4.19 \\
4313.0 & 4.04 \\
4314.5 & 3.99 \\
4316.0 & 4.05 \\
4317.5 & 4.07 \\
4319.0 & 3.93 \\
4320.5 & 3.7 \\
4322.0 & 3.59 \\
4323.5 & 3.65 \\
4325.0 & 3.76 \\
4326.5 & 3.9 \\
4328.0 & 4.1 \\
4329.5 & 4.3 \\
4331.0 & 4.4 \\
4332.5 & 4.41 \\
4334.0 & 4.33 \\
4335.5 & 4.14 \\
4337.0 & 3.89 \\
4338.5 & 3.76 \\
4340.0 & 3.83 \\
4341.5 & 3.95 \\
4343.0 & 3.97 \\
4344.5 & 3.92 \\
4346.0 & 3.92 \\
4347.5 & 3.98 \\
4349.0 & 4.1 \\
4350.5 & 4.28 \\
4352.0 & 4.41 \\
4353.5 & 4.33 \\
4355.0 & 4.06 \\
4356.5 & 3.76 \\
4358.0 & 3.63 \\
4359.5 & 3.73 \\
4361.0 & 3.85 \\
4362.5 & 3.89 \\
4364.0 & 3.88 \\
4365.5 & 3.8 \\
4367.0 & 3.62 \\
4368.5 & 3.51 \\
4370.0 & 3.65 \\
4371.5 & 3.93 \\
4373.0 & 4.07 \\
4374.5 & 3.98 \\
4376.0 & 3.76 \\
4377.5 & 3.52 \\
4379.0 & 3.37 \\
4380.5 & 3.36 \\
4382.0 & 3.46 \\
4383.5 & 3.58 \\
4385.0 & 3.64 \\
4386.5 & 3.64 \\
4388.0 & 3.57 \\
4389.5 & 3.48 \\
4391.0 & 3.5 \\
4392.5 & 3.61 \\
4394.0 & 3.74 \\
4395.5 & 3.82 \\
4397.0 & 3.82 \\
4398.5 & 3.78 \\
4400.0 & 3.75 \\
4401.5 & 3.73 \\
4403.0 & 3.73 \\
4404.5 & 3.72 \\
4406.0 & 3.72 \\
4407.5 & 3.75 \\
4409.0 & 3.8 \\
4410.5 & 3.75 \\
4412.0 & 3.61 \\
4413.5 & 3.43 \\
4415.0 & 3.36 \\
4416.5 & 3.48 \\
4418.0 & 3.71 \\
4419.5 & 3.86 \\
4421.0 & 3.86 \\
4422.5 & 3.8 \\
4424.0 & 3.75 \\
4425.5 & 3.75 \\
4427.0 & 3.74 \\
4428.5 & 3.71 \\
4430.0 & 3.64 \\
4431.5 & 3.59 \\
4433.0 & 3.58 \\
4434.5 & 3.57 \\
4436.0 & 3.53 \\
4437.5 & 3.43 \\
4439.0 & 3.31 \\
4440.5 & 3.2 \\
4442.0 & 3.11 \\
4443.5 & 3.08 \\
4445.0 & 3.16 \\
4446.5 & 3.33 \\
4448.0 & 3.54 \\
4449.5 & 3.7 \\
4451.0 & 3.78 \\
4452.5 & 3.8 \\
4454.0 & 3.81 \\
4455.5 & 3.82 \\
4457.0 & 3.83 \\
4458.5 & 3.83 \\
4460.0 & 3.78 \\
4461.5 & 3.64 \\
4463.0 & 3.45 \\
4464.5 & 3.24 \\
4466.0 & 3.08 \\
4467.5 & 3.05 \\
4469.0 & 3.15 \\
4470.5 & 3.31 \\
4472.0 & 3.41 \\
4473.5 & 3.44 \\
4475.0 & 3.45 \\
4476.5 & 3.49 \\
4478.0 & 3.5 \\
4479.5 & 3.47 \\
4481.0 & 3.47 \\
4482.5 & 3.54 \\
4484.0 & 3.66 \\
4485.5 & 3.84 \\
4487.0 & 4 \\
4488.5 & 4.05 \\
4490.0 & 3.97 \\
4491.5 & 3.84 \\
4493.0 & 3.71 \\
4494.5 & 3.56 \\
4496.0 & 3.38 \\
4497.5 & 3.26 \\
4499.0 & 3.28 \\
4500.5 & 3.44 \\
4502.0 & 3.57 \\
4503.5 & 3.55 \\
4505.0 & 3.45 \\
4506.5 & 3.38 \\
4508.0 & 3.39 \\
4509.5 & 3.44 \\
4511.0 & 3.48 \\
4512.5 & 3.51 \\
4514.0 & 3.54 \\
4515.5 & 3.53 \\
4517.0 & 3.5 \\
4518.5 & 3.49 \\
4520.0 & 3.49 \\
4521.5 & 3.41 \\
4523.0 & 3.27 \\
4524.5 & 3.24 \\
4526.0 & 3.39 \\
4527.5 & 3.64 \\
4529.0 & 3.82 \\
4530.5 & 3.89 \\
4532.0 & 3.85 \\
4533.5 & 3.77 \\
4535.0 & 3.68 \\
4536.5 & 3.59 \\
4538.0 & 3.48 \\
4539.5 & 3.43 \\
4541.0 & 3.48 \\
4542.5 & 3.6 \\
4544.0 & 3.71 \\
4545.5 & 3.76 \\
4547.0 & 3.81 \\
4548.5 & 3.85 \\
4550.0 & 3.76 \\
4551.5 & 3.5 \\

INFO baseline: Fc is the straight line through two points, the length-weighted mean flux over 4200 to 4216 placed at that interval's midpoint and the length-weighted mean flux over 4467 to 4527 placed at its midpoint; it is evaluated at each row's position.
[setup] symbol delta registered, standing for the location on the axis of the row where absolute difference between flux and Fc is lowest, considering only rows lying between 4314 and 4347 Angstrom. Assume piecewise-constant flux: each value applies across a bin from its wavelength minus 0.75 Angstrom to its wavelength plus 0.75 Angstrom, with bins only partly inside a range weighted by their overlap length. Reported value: 4341.5 Angstrom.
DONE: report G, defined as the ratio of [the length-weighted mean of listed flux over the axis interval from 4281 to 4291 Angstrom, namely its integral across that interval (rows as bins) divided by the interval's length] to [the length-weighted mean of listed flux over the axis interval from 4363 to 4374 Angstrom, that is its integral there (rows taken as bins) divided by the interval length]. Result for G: 1.11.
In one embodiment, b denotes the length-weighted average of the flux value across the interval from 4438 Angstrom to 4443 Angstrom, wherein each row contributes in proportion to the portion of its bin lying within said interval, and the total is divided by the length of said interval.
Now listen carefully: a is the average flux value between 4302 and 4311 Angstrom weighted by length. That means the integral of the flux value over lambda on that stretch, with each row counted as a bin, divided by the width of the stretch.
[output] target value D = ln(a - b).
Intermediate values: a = 4.15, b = 3.2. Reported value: -0.1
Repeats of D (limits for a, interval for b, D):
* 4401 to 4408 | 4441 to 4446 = -0.5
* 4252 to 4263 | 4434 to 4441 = -0.3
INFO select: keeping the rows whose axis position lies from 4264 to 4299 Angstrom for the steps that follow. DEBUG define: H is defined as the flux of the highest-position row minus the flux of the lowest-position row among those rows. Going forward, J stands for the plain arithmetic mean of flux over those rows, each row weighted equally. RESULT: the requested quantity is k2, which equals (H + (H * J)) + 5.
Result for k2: 4.0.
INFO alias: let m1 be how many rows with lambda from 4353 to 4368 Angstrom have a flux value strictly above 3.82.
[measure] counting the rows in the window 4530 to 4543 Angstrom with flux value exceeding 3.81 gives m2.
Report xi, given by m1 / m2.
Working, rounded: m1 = 5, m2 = 2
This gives 2.5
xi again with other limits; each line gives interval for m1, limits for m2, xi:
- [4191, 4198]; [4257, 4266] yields 0.8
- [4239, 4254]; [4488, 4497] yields 2.3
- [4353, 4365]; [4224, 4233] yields 2.5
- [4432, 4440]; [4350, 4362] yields 0.0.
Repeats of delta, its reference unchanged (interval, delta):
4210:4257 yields 4218.5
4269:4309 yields 4304.0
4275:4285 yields 4275.5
